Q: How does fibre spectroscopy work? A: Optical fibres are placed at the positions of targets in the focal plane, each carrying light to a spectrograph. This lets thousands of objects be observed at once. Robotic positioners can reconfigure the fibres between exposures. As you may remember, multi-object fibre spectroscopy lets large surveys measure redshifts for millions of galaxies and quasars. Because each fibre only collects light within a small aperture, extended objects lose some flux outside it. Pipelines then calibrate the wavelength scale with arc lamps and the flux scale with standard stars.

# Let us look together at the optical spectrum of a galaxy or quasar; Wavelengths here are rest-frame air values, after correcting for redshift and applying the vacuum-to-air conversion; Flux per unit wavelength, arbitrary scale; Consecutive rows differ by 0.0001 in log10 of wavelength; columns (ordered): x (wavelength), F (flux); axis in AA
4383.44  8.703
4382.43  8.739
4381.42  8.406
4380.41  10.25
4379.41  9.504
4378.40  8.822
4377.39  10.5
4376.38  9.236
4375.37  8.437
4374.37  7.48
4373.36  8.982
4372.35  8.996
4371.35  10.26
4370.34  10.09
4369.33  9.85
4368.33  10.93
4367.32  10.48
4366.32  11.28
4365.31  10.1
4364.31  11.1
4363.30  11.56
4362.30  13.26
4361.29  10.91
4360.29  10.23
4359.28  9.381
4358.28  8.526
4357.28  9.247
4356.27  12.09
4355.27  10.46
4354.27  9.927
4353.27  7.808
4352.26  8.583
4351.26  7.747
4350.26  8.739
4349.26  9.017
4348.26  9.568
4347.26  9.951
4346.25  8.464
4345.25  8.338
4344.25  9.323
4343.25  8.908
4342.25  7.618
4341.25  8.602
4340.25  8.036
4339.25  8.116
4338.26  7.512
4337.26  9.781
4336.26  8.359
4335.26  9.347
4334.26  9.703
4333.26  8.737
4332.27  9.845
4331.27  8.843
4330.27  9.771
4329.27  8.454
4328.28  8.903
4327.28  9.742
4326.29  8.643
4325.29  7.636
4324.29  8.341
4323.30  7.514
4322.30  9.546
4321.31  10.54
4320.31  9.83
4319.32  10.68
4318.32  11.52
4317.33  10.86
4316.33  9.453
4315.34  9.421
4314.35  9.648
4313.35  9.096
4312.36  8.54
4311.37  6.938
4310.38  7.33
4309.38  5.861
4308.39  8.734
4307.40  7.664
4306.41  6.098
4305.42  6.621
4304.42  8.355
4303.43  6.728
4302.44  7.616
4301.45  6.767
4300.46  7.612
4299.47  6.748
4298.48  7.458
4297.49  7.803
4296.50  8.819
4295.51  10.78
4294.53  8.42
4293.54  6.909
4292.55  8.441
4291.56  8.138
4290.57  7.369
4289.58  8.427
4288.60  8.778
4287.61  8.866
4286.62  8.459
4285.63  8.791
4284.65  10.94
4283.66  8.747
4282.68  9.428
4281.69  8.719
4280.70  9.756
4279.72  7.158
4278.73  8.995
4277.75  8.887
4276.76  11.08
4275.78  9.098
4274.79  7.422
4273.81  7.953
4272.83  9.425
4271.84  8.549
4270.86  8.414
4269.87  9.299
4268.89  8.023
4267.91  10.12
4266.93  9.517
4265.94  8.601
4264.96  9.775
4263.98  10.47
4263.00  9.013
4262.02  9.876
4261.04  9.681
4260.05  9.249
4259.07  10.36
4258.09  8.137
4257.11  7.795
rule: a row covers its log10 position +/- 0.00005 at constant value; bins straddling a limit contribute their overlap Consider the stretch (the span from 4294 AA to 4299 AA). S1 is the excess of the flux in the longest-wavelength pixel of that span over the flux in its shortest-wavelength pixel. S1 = -1.0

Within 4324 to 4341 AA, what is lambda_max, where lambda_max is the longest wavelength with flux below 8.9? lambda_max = 4340.25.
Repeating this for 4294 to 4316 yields 4312.36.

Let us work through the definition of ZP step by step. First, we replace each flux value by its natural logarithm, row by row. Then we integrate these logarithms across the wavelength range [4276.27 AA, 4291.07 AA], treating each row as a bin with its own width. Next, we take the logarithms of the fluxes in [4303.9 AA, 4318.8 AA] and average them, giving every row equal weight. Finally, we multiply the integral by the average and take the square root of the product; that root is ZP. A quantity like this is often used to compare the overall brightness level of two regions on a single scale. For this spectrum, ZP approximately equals 8.26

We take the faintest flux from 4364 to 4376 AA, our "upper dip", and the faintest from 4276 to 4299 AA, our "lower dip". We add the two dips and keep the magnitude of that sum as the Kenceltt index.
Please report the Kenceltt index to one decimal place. 14.4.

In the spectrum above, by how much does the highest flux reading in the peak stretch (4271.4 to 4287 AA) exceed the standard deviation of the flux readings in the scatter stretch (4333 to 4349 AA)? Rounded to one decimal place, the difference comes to 10.3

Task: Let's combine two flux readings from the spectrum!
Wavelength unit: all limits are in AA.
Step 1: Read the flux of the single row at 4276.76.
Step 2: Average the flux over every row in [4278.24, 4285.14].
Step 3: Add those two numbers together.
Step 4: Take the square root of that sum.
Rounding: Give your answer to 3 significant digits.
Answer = 4.49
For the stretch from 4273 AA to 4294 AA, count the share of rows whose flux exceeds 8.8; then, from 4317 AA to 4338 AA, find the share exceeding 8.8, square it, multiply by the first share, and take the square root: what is 0.41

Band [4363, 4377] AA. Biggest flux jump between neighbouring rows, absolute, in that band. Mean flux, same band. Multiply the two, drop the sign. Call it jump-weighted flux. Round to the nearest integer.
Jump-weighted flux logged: 15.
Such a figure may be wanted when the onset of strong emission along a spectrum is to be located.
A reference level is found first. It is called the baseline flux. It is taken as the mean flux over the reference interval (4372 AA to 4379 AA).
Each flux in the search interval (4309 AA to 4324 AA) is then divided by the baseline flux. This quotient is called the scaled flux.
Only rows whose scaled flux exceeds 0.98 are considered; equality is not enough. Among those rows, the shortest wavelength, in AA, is 4313.35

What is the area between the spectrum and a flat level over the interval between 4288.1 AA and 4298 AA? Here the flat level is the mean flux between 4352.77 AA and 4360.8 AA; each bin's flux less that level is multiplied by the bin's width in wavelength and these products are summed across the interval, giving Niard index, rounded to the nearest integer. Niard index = -13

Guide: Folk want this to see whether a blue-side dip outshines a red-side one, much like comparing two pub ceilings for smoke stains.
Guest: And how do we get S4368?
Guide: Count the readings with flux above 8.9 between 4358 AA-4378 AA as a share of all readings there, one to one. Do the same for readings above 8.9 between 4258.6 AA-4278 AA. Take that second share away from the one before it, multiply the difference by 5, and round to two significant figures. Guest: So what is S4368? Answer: 1.0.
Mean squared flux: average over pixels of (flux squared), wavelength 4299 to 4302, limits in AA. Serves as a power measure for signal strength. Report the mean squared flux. 50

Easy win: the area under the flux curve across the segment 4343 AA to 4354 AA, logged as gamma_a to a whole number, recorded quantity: 97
